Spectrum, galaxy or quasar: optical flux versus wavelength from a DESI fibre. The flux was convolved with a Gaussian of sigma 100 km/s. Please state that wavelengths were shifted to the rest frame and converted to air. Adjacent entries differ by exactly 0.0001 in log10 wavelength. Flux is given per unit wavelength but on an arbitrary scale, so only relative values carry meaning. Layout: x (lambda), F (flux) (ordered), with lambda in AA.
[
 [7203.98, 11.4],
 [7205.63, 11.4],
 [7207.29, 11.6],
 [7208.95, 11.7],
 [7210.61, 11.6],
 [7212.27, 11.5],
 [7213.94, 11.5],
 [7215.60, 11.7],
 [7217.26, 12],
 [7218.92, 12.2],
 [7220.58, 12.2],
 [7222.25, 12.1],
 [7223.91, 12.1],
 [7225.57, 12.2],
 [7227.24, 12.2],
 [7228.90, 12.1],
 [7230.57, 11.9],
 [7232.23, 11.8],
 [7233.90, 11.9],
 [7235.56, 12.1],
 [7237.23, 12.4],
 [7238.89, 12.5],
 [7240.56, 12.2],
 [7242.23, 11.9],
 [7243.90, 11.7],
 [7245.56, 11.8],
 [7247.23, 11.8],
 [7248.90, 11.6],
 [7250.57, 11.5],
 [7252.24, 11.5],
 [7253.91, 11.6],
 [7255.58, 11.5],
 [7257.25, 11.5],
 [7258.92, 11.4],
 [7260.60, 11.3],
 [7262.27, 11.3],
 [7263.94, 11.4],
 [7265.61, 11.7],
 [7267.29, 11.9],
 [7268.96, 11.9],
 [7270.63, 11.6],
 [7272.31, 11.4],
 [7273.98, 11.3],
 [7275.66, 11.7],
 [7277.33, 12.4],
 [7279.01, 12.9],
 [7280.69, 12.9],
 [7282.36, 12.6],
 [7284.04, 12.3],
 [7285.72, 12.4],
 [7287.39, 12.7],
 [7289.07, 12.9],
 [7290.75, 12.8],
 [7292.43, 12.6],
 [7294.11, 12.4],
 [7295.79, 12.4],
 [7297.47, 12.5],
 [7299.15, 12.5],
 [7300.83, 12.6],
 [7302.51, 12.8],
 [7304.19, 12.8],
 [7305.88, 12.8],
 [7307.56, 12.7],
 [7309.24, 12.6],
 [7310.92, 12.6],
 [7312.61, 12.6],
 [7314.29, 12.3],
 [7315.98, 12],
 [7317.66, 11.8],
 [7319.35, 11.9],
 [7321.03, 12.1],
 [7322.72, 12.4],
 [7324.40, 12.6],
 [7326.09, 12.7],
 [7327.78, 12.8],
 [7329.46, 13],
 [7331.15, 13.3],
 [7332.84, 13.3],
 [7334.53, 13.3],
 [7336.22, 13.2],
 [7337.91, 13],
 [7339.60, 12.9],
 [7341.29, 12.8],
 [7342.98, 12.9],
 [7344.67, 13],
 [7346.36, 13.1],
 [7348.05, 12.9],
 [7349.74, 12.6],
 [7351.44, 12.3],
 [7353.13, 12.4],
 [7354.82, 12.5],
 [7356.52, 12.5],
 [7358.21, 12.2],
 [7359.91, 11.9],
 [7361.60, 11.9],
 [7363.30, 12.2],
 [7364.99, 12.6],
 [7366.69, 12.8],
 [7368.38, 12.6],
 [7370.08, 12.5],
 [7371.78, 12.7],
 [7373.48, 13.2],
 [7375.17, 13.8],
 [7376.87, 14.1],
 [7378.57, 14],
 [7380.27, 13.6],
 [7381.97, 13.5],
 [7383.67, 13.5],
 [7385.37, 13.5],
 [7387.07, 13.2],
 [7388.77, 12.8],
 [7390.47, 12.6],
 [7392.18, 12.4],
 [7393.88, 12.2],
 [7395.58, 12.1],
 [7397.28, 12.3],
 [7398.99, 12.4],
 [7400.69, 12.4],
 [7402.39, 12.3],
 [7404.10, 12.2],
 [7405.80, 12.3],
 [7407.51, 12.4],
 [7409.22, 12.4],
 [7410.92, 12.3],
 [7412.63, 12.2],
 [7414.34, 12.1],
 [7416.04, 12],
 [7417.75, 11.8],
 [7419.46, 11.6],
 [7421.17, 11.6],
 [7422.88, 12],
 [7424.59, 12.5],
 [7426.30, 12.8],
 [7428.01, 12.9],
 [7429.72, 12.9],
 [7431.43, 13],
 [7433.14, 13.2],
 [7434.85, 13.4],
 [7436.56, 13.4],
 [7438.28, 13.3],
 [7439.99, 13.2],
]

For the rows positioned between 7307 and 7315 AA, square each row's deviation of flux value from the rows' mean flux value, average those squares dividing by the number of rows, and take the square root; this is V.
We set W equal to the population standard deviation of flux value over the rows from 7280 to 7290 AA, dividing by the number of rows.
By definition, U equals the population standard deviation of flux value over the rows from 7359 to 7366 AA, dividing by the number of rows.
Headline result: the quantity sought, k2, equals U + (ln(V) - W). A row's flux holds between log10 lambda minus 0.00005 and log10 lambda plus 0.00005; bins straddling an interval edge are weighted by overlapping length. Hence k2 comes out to -1.94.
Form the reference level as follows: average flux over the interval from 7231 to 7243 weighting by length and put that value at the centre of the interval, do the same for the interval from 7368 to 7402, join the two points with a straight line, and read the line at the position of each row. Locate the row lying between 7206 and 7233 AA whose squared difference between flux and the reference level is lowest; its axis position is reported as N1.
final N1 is 7217.26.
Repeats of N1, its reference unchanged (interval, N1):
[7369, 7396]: 7388.77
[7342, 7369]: 7366.69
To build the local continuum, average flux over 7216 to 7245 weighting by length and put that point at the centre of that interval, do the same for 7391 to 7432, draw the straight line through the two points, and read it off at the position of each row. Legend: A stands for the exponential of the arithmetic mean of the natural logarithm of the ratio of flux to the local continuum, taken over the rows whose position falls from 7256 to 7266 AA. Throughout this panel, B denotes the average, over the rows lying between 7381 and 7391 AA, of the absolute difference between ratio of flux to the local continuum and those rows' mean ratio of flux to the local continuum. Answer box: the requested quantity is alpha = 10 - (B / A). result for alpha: 9.97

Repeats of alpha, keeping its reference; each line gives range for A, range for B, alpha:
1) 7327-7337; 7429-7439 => 9.99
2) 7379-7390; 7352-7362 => 9.98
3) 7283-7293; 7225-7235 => 9.99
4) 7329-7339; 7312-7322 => 9.98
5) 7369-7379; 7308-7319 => 9.98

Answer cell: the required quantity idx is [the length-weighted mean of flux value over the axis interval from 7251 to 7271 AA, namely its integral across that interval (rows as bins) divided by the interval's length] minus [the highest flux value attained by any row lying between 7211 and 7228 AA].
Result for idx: -0.7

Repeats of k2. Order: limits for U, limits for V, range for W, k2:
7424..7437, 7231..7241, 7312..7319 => -1.40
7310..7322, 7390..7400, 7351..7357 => -1.62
